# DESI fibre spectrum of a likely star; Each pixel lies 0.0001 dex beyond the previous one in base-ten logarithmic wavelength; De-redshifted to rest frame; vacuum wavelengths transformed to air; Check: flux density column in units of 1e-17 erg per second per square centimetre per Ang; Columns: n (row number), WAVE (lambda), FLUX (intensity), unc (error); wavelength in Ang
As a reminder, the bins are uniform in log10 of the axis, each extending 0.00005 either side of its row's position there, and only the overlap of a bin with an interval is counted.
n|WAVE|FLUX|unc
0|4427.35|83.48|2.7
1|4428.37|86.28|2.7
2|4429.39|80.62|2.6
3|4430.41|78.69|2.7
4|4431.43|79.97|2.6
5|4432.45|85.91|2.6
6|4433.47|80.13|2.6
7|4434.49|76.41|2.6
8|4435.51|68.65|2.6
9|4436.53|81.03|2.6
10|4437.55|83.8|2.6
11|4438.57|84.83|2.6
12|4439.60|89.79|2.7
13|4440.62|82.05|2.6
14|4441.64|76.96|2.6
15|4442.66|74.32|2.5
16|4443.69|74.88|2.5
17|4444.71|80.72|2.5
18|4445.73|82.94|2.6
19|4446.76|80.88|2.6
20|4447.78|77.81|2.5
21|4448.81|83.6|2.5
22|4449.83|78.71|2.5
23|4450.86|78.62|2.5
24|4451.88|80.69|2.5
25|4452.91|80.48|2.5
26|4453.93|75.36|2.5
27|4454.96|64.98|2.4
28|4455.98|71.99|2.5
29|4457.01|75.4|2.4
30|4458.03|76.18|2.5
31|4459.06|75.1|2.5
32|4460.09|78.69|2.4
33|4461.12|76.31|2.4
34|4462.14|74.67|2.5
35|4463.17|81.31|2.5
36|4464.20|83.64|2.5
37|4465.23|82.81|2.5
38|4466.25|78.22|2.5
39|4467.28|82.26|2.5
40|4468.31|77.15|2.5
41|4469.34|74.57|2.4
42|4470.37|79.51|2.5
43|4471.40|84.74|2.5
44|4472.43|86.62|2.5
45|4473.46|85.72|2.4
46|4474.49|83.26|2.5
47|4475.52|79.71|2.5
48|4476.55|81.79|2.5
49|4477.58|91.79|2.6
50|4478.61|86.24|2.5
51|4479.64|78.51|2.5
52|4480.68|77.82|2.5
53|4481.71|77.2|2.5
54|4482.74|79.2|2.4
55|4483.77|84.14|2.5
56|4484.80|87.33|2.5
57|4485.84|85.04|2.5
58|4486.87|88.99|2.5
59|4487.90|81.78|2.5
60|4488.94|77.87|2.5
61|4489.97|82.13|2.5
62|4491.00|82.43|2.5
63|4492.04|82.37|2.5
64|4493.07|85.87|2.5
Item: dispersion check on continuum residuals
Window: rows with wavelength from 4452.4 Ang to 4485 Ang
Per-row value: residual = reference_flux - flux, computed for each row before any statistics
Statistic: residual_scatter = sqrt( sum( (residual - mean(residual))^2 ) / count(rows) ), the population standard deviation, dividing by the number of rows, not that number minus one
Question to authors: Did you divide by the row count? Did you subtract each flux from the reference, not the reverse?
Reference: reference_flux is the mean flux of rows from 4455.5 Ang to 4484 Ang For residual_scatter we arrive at 5.2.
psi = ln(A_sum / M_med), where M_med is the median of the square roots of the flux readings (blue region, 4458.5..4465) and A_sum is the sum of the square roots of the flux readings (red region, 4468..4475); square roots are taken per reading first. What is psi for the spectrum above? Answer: 2.0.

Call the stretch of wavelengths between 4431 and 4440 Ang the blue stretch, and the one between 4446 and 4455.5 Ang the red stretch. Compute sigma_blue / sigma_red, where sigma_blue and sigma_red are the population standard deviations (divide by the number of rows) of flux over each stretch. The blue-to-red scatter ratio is 1.14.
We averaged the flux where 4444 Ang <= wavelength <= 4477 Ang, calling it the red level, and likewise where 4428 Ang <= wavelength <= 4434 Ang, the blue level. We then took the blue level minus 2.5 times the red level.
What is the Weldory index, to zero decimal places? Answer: -116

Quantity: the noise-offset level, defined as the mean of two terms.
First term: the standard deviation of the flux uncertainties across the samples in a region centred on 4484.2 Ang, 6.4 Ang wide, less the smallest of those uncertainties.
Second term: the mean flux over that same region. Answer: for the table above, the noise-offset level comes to 40.6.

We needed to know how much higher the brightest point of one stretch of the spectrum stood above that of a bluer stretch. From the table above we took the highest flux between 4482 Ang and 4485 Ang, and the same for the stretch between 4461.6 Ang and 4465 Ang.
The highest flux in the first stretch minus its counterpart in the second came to 3.7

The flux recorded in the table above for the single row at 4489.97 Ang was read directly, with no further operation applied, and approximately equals 82.13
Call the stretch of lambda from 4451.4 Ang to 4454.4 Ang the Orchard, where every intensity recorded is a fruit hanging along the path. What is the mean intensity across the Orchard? 79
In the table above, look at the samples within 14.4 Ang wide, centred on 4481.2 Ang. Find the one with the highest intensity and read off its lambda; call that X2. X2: 4477.58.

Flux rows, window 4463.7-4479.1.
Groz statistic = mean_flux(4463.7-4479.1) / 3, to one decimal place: 27.5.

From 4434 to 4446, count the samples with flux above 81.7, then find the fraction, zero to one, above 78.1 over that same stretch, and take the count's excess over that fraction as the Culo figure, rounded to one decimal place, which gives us 4.4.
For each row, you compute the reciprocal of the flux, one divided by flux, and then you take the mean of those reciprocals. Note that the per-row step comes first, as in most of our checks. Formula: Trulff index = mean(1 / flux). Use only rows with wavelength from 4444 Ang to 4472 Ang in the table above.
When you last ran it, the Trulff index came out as 0.0128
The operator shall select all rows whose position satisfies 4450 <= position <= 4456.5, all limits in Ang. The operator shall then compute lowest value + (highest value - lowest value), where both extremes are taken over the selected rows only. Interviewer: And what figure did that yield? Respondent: 81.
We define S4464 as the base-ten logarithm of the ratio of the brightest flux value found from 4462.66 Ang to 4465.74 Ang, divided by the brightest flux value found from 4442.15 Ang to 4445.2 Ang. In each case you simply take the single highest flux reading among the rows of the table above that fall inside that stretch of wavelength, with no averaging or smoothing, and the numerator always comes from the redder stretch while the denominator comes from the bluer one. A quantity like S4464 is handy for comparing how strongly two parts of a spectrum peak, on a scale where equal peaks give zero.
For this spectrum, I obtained 0.02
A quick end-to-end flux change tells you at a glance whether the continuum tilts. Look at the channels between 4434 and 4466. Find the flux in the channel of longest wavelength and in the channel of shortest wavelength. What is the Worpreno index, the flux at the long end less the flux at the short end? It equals 6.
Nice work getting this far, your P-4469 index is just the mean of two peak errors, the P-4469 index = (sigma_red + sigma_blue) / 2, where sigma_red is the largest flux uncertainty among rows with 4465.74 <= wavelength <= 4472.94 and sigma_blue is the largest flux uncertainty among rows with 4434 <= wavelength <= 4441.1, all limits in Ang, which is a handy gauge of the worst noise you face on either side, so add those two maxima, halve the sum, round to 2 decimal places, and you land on 2.60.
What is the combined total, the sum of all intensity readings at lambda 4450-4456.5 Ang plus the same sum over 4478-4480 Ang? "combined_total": 617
